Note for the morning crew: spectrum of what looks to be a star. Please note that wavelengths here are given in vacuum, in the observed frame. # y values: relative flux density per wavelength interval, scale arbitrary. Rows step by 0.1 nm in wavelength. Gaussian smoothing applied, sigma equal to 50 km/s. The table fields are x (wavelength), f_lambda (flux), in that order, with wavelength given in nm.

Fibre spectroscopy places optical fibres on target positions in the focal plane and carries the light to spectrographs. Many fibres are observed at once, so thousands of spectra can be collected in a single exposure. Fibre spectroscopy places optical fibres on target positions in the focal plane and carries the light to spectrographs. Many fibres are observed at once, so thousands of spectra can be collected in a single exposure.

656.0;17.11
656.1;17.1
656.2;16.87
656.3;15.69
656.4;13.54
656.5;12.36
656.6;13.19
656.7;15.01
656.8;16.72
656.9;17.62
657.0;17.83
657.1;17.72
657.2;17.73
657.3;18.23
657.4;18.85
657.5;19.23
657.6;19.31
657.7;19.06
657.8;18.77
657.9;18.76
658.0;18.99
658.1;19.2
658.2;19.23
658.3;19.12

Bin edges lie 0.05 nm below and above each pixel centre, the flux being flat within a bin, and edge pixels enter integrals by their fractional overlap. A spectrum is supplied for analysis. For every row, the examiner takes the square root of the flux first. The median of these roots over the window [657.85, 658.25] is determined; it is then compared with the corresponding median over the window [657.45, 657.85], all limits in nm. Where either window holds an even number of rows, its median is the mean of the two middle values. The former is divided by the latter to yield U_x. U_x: 1.00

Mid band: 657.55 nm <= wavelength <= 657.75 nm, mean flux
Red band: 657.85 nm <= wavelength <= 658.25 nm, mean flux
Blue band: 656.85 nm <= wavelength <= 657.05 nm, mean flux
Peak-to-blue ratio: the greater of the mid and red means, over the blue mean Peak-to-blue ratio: 1.08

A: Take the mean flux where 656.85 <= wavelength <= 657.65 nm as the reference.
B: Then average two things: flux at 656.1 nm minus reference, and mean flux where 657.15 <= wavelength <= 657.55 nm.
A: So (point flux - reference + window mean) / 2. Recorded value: 8.6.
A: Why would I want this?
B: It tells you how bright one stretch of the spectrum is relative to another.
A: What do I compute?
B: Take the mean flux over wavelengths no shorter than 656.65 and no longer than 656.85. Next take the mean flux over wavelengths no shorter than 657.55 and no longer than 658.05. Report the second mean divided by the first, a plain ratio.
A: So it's 1.20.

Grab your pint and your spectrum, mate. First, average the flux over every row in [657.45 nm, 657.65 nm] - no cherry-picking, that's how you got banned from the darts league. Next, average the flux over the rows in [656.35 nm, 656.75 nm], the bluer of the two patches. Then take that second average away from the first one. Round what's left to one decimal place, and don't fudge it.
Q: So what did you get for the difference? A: 5.7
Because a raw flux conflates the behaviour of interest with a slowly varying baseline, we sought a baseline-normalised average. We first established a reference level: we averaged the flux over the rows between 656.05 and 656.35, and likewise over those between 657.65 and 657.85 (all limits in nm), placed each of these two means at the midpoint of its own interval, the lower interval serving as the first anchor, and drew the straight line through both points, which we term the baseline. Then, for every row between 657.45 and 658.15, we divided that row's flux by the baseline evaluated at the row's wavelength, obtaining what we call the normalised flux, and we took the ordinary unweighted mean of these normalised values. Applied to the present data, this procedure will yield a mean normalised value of 1.003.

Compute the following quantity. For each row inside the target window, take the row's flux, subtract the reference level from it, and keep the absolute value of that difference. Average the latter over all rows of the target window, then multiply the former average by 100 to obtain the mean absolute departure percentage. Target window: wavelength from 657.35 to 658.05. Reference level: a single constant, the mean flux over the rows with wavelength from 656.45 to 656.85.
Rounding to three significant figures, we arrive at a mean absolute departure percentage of 468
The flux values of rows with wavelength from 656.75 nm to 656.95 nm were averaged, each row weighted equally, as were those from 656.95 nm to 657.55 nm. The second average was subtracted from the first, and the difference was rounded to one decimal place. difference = -1.1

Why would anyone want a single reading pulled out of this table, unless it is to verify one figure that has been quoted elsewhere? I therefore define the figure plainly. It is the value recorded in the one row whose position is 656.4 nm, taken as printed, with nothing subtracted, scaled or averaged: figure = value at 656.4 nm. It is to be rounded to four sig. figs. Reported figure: 13.54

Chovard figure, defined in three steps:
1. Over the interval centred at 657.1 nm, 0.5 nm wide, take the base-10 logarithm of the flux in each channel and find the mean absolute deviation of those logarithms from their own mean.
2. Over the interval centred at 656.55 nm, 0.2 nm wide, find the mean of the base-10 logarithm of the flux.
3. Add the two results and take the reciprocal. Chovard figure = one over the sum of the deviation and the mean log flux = 0.90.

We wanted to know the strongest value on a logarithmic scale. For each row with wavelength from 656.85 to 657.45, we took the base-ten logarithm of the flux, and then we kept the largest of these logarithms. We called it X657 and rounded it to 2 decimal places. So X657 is 1.28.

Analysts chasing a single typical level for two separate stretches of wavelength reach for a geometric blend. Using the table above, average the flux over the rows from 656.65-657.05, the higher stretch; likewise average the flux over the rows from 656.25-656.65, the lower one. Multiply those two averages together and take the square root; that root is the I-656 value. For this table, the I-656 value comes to 15.2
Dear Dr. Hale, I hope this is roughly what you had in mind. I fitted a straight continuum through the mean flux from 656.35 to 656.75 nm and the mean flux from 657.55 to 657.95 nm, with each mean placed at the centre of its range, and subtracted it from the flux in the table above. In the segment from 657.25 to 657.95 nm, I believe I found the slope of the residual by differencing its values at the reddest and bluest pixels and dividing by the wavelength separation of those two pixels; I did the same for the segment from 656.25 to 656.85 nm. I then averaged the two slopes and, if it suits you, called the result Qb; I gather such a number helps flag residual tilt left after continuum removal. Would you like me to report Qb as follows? -3.1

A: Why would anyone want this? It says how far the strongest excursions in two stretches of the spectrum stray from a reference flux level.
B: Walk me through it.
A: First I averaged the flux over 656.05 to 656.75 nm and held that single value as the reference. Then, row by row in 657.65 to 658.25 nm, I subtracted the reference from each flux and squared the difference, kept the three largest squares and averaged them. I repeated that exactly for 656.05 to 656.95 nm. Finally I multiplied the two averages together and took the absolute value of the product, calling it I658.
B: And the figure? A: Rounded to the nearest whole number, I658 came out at 120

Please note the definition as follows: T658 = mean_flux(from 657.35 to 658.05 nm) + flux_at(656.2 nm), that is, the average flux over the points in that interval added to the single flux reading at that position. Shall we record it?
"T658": 35.9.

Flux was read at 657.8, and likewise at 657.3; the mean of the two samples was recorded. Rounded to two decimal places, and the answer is 18.50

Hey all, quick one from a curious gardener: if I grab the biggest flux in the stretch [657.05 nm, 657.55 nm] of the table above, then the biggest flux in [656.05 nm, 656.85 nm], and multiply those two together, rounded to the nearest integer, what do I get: 329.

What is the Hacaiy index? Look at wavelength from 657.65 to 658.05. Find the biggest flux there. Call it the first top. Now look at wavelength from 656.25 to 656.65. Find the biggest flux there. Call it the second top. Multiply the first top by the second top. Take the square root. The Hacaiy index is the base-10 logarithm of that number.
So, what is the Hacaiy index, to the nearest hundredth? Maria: 1.24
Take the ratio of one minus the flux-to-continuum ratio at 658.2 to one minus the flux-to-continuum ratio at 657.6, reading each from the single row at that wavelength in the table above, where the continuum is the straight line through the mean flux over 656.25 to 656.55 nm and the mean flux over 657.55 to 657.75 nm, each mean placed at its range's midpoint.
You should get -6.0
